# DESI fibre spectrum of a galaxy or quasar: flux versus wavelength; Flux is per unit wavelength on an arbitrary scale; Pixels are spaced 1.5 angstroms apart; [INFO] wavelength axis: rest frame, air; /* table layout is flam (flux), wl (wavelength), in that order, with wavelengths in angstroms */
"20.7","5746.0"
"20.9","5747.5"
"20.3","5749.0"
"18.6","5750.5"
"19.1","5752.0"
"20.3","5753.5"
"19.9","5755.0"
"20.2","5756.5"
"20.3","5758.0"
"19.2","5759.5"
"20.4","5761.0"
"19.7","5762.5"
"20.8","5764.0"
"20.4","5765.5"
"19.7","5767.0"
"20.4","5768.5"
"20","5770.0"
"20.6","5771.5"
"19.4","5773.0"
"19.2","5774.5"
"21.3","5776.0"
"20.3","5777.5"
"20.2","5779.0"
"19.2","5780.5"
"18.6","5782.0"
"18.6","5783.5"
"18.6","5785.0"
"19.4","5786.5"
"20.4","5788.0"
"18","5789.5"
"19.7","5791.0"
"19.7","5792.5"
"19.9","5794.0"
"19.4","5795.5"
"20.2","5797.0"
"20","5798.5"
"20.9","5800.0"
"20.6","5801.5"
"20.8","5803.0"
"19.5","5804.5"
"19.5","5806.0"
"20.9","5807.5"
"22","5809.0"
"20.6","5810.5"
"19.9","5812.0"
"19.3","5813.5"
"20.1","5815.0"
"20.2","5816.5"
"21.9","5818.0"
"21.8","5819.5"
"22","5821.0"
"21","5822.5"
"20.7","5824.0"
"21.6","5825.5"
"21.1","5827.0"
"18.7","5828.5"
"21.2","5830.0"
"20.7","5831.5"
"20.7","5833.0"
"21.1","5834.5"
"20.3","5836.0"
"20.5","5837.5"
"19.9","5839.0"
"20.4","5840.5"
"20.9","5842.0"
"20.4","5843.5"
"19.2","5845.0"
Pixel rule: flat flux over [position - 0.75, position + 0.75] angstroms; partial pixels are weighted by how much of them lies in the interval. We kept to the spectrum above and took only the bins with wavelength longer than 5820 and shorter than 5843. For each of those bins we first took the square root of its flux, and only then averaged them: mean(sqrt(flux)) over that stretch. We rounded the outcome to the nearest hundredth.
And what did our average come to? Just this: 4.55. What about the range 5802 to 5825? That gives 4.55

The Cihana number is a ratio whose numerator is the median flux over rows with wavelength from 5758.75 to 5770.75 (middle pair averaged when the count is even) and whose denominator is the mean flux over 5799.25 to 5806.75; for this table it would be 1.00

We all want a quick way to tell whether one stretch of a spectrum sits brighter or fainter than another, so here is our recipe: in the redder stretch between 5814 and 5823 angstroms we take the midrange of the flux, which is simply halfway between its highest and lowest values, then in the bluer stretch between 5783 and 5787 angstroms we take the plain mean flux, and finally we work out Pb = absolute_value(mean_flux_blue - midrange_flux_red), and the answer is 2.2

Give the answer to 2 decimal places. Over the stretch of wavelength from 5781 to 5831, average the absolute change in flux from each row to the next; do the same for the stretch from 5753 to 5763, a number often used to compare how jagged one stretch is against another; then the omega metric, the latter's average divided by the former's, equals 0.78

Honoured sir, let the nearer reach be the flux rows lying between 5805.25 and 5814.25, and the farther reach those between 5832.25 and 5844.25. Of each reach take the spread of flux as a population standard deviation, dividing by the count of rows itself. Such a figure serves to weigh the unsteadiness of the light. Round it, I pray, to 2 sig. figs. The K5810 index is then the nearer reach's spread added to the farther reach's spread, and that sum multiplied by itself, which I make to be 1.6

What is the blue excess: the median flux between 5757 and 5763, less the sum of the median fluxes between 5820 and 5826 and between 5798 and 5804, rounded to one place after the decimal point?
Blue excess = -22.0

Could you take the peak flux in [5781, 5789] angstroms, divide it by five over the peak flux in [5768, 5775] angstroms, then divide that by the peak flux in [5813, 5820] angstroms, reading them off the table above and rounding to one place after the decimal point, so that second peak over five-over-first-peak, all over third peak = 3.8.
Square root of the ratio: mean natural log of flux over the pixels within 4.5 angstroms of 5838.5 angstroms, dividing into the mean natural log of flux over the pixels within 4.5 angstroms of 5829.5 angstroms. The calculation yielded 1.001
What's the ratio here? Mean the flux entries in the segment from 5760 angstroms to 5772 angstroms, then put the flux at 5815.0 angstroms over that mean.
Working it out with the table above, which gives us 0.99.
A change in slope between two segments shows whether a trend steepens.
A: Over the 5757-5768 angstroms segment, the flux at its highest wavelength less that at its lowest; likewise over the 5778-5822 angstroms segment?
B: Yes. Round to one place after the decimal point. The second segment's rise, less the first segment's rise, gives 2.4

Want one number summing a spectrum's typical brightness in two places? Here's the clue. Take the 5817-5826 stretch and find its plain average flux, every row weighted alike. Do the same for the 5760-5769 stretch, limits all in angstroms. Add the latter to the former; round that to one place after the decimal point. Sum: 41.7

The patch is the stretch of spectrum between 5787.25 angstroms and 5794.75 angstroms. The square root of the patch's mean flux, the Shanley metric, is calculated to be 4.42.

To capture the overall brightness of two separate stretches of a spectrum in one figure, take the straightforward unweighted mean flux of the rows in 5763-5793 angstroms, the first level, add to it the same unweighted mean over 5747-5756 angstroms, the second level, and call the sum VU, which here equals 39.6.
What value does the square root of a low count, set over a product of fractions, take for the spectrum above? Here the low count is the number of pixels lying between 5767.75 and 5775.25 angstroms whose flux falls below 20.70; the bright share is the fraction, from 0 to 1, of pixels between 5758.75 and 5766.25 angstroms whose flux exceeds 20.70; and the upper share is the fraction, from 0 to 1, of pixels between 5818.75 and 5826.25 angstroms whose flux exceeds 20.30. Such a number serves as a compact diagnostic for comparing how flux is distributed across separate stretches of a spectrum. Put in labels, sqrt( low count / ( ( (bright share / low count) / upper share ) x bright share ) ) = 25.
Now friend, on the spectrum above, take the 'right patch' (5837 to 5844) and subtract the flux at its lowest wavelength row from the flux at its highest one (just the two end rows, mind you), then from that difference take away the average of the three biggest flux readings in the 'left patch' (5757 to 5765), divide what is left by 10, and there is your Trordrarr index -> -2.06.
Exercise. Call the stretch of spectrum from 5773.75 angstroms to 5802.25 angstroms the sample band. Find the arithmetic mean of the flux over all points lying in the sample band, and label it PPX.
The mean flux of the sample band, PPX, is 19.69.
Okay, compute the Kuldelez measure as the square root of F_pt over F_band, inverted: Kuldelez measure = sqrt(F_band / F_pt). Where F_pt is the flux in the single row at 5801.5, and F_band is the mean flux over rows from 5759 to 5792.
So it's 0.98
